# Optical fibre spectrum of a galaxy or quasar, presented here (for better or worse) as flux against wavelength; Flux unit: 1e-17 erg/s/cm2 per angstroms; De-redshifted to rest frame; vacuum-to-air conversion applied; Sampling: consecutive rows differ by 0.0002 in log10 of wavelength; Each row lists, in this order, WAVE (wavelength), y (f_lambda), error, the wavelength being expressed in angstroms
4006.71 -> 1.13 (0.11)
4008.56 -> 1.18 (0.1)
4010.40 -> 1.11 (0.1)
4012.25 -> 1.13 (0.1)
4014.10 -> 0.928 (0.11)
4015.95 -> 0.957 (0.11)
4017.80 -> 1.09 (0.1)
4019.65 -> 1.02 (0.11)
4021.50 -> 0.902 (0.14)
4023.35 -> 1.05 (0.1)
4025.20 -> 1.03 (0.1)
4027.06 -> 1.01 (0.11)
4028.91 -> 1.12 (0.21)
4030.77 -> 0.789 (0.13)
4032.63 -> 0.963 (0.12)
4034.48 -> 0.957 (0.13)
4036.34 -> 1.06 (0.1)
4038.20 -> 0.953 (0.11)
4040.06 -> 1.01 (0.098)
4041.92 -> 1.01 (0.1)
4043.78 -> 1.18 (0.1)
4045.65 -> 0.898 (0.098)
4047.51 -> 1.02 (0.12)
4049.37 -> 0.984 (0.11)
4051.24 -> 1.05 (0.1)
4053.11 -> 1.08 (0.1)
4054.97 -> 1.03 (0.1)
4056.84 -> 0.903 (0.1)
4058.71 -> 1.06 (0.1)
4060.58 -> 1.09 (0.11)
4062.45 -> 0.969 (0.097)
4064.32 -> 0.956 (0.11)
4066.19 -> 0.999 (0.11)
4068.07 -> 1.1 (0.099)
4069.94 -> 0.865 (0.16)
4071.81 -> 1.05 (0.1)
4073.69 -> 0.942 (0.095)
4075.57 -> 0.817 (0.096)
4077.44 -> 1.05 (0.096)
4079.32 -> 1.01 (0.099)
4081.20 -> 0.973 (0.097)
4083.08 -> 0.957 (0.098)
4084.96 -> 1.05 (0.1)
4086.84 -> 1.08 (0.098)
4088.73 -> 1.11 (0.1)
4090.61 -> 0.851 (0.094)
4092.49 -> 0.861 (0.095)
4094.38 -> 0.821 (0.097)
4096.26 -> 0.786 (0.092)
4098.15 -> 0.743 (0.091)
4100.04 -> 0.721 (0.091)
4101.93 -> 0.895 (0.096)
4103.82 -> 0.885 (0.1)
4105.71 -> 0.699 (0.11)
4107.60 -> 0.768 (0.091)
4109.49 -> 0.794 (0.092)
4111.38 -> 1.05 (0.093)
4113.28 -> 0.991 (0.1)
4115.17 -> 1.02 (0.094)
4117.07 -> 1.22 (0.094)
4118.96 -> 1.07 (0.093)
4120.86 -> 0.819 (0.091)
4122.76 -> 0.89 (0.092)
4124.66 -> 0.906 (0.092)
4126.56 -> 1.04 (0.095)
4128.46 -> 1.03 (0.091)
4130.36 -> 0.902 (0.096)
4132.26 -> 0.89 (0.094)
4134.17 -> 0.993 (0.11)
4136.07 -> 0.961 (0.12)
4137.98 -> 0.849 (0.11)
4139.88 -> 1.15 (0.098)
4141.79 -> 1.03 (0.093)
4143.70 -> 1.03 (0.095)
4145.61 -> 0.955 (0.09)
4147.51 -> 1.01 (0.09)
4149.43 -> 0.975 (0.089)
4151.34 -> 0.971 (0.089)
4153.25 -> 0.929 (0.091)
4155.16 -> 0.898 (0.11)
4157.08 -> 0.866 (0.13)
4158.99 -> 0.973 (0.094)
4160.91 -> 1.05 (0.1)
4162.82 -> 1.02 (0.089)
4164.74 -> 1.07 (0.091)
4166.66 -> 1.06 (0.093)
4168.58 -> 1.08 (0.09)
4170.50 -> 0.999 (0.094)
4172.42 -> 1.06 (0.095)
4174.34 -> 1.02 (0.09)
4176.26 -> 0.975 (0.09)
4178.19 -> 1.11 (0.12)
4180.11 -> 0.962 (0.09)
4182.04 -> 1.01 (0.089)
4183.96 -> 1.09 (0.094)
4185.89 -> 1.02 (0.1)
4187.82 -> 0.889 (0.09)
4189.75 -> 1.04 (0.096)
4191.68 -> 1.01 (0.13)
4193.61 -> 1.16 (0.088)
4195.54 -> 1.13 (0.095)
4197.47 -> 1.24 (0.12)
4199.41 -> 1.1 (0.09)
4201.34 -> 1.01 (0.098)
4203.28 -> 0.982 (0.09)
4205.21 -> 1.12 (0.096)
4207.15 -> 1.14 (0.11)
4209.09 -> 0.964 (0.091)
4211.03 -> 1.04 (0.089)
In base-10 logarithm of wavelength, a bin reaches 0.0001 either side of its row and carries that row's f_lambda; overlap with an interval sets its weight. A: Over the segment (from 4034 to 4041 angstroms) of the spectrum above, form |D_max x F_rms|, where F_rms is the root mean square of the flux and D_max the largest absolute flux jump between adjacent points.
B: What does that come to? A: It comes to 0.11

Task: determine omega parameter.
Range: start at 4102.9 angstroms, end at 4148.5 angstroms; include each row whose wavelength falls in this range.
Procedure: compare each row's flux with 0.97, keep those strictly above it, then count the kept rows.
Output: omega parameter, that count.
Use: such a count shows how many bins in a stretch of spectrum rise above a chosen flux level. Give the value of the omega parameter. 12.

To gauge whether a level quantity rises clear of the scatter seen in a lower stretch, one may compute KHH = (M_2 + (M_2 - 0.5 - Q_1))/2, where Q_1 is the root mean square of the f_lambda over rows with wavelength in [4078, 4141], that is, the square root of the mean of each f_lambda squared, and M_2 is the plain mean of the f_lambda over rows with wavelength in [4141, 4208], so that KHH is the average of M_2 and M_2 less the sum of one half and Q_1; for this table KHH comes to 0.31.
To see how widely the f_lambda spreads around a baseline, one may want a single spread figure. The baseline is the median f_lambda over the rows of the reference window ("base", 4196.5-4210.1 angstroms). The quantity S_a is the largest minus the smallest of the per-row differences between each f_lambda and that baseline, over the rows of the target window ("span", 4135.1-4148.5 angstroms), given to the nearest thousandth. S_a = 0.301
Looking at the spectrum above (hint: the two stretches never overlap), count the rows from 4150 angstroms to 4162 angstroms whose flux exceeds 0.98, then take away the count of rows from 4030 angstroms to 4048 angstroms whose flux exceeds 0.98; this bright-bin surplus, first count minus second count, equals -4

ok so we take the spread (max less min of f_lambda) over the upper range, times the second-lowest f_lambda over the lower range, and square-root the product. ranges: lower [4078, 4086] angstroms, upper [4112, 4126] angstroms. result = 0.62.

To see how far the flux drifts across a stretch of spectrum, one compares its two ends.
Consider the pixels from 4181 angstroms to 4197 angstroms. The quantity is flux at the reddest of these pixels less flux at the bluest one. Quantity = 0.12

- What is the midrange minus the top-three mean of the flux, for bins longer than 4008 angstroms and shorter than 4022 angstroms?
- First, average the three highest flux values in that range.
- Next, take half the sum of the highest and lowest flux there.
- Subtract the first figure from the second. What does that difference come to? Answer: -0.099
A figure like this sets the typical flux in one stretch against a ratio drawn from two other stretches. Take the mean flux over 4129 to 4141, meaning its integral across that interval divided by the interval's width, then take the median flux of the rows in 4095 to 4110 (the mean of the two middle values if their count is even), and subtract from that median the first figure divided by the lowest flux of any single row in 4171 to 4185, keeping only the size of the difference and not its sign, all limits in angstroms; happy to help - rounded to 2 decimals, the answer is 0.22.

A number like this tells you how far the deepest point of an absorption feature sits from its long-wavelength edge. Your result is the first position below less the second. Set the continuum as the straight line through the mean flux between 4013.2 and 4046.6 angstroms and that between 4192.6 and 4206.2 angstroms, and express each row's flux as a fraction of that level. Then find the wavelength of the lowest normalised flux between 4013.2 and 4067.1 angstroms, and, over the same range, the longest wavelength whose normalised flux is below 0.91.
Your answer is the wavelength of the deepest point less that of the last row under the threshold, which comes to -26.1 angstroms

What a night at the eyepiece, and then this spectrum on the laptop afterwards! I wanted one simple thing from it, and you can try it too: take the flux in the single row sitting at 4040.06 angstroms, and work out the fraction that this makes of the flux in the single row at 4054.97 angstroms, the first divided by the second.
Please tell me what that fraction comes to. 0.98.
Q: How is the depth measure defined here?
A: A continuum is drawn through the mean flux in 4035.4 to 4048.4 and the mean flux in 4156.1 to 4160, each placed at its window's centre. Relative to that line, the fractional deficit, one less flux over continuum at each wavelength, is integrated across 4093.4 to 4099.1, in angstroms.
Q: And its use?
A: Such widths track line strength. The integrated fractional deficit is 1.1 angstroms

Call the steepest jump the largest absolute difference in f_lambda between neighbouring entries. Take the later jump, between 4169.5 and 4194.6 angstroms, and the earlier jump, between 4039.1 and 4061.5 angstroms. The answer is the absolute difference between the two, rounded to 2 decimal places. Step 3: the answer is 0.13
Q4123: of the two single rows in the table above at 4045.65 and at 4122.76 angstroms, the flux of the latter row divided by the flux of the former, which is 0.99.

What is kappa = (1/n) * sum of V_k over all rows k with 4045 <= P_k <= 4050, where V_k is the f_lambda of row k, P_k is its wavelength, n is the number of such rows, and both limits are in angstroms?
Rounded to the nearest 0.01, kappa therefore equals 0.97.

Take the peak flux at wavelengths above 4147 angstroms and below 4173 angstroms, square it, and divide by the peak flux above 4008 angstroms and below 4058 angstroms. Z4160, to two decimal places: 0.99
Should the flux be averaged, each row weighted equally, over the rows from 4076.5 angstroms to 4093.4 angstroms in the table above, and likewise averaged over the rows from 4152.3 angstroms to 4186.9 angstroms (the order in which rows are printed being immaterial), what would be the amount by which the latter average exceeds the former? 0.017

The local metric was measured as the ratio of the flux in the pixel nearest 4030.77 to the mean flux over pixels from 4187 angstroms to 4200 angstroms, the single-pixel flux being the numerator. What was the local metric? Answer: 0.73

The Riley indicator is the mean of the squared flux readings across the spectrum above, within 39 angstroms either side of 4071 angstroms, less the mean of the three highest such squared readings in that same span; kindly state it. -0.36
